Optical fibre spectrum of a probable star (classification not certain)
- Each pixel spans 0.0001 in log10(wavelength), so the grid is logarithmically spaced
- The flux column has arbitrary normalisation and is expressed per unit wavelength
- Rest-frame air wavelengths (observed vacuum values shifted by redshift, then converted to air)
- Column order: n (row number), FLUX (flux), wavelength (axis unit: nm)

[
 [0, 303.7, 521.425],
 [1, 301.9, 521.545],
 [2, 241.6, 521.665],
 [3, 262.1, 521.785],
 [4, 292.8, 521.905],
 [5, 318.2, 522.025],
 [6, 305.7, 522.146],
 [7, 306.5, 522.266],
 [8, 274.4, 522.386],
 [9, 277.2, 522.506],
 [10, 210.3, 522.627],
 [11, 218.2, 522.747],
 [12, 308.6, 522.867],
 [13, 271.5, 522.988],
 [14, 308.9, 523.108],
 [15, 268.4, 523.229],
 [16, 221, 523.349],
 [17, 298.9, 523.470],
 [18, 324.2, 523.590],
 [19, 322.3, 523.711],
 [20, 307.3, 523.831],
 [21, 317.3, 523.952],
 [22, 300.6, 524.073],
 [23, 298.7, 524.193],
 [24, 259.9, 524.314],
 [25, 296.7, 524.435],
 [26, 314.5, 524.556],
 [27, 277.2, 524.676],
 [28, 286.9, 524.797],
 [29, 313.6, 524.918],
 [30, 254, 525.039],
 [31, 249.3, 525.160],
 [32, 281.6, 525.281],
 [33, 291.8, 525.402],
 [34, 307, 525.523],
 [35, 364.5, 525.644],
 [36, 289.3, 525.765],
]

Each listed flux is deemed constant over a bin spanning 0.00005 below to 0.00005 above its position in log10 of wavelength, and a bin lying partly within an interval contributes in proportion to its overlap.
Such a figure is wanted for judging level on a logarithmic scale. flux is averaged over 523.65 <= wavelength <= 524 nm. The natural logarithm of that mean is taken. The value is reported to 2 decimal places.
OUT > 5.75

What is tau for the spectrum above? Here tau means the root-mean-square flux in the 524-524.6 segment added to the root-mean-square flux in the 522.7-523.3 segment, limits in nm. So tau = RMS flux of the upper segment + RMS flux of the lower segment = 572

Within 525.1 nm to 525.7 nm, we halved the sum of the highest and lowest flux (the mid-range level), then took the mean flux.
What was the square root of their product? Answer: 303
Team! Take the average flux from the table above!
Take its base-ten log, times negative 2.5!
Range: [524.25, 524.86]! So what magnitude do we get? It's -6.145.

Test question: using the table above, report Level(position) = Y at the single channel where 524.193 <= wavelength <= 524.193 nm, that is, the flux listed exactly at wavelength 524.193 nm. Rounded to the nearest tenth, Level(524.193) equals 298.7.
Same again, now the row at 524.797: 286.9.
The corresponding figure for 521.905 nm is 292.8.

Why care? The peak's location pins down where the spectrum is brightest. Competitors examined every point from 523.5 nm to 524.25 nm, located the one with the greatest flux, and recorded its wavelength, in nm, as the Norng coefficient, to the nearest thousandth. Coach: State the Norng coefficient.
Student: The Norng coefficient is 523.590 nm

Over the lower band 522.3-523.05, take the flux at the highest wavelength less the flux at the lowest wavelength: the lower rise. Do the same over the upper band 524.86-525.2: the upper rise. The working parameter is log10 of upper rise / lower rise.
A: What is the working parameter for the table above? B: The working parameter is 1.3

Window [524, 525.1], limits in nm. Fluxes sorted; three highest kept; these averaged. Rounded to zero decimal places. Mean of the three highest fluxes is 310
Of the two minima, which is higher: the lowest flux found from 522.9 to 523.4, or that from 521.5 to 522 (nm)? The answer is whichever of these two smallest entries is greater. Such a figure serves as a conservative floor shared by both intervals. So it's 242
